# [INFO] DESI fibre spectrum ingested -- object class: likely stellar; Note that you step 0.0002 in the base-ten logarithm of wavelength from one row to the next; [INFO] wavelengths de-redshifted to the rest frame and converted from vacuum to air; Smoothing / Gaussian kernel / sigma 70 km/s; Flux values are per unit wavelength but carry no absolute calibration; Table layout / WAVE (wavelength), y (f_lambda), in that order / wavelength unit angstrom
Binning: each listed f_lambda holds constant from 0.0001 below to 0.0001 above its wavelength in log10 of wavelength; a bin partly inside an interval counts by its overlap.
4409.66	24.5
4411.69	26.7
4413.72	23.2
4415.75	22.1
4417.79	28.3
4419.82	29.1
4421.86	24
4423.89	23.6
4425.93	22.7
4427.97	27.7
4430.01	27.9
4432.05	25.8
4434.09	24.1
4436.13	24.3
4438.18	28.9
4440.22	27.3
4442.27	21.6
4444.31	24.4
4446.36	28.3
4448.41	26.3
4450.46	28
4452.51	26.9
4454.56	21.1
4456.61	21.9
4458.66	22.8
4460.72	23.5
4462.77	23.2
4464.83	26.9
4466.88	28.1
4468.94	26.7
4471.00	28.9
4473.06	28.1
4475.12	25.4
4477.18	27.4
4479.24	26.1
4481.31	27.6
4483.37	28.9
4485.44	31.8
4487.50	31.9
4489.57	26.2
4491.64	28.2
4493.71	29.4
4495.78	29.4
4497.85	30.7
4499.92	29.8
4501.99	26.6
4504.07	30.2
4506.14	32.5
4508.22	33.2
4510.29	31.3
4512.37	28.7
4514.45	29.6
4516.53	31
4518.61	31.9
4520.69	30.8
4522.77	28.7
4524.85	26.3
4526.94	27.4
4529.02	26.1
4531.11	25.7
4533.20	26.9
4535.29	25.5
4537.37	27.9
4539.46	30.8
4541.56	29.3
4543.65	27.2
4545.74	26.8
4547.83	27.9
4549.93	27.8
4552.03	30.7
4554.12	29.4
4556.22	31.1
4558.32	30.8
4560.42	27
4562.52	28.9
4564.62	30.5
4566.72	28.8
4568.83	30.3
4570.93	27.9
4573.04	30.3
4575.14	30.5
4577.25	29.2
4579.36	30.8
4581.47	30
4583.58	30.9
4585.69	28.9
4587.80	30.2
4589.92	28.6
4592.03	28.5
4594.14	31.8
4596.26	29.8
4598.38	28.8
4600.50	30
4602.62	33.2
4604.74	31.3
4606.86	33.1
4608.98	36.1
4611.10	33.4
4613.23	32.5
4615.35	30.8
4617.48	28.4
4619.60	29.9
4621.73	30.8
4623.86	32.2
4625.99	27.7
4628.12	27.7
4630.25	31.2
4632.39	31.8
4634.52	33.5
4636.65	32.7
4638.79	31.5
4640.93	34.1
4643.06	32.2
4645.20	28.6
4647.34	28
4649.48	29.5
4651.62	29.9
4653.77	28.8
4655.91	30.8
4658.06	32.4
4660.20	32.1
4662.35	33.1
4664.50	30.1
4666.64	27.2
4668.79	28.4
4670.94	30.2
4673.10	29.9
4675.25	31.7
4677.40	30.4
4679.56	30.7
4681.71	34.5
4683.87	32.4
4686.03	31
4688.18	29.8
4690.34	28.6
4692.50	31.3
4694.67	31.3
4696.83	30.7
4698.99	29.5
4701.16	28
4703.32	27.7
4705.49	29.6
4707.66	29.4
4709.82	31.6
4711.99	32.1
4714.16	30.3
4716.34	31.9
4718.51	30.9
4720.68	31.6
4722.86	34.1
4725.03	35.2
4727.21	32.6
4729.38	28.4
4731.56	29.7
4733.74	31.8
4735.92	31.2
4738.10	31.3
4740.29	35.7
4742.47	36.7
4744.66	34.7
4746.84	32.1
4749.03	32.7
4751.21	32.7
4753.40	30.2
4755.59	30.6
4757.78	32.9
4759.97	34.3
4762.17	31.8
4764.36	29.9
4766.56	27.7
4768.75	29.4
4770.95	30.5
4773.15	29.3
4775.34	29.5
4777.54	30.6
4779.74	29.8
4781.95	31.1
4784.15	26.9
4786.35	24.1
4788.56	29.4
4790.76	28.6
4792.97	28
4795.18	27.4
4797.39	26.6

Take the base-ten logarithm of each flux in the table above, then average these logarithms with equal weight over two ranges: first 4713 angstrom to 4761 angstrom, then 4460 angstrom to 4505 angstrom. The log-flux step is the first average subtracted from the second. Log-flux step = -0.064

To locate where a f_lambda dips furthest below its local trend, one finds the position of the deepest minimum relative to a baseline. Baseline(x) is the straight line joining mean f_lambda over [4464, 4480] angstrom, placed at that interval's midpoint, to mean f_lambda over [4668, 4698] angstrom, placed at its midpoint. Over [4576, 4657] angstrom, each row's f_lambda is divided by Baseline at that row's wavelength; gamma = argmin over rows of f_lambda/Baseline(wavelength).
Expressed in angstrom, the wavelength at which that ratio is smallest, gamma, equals 4647.34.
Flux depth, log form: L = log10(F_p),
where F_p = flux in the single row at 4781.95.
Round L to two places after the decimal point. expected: 1.49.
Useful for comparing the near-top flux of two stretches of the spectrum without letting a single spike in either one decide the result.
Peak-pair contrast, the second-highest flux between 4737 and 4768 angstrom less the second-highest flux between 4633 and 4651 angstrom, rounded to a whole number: 2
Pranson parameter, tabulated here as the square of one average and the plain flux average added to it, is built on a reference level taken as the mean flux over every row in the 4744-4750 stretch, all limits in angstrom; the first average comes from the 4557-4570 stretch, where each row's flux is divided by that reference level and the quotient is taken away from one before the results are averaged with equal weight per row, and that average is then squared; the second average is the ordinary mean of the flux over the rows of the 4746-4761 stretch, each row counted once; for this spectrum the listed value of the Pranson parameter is 32.2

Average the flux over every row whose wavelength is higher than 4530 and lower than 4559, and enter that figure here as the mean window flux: 28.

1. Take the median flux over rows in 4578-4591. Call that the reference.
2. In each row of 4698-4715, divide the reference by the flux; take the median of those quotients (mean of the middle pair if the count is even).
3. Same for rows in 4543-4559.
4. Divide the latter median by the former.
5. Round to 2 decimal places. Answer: 1.03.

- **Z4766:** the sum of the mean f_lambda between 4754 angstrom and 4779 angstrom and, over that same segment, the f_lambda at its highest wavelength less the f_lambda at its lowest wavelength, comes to 30.6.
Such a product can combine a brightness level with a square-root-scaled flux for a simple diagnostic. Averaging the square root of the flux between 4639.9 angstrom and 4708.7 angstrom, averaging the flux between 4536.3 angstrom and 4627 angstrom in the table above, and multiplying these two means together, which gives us 165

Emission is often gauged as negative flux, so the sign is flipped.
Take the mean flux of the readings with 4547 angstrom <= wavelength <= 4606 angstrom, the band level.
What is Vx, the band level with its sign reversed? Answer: -29.8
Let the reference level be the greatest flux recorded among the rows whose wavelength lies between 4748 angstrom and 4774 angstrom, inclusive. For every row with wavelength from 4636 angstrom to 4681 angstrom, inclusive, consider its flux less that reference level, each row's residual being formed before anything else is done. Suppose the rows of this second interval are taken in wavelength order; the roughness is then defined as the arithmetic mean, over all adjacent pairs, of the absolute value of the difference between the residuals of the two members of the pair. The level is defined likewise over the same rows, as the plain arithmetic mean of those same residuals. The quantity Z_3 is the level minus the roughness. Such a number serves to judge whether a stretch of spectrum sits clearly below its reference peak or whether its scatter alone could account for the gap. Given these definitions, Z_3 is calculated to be -5.2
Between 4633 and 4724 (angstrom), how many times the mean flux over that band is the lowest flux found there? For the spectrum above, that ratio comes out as 0.88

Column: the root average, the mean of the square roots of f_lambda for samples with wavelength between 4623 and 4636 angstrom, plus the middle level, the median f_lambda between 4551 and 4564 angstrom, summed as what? 35.6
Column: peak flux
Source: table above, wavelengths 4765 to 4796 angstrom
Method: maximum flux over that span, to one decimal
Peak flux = 31.1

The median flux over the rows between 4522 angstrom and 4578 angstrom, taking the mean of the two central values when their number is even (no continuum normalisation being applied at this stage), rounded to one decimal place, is 28.7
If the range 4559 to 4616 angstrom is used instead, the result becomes 30.3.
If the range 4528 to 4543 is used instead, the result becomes 26.9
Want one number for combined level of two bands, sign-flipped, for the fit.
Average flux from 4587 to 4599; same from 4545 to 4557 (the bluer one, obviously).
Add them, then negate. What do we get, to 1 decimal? -58.6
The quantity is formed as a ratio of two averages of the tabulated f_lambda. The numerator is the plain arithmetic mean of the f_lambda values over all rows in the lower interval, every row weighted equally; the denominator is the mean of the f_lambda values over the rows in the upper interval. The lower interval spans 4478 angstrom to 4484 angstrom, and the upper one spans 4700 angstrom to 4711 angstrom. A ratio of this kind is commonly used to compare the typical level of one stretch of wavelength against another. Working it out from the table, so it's 0.94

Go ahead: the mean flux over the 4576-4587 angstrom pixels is 30.0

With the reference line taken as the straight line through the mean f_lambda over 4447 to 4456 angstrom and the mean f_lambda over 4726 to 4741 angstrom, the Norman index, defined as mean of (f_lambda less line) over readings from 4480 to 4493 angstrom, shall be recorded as 2.79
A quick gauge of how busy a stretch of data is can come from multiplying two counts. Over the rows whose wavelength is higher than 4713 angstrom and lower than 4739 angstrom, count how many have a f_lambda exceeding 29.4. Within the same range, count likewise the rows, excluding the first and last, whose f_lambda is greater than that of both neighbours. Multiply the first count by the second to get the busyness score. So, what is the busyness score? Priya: 33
